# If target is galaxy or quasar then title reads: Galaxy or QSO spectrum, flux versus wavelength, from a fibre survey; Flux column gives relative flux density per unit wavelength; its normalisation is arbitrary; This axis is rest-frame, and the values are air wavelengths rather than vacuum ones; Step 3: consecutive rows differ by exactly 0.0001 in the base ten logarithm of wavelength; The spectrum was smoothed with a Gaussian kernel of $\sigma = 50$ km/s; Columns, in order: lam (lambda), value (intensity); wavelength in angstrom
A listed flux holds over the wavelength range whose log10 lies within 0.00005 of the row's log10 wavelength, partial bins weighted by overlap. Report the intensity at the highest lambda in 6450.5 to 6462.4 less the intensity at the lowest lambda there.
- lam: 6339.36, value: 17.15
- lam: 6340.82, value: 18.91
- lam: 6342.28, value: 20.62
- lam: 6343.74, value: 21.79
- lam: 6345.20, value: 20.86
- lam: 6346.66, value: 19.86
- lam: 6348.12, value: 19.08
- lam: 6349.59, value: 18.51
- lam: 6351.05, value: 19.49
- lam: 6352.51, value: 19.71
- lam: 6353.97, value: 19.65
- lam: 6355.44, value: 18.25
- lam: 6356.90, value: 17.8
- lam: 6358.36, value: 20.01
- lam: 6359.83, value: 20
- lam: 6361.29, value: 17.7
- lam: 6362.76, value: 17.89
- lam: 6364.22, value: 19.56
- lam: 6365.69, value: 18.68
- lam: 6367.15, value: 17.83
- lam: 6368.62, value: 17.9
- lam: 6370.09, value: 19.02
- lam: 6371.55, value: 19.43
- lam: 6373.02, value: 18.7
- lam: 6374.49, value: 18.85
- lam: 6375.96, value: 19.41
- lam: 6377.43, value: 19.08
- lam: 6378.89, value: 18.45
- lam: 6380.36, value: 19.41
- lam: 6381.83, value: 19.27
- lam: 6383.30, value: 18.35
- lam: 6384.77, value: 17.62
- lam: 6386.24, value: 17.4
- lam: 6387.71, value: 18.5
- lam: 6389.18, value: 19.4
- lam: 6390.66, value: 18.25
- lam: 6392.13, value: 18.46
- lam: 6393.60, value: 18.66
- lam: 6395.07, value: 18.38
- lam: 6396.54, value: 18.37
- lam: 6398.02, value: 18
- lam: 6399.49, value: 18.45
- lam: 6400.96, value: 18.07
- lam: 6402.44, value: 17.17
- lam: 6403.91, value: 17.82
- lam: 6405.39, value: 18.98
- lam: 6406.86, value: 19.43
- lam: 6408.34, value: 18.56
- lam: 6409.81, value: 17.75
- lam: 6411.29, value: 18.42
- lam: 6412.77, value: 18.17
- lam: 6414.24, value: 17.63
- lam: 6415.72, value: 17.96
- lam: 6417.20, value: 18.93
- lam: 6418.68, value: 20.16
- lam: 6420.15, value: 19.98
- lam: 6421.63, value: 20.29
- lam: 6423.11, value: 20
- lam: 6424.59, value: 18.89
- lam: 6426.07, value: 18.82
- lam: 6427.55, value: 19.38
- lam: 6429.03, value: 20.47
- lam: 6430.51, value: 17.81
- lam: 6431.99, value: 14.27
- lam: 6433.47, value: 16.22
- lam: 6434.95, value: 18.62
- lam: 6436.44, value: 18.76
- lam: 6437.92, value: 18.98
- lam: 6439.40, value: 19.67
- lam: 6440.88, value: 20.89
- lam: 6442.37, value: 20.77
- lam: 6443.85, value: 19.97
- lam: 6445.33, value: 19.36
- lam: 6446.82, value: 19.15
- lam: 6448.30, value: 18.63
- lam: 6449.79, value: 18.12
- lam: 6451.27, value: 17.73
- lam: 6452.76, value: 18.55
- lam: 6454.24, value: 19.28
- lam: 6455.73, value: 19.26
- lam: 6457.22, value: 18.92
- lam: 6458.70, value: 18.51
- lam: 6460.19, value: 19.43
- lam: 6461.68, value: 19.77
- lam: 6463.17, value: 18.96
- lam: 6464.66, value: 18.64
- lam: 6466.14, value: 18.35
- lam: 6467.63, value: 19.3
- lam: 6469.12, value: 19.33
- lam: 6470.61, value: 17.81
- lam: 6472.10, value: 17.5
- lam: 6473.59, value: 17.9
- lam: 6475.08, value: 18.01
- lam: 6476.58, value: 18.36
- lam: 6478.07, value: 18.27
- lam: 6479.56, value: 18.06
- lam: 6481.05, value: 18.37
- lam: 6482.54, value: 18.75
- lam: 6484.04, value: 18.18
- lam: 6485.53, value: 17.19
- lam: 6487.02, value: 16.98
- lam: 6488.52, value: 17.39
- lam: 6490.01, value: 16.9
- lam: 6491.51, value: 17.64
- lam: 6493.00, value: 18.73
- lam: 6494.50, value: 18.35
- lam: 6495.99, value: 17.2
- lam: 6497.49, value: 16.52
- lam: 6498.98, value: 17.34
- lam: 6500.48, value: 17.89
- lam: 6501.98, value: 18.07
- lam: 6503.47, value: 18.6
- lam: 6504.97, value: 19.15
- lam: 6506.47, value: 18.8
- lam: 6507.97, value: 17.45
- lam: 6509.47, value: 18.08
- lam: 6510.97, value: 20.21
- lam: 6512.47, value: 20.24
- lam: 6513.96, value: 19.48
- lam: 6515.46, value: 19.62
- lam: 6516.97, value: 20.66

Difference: 2.0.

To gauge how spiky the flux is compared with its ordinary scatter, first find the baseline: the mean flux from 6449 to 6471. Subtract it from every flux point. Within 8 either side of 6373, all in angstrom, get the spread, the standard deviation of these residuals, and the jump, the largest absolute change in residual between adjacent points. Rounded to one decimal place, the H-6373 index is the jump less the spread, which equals 0.6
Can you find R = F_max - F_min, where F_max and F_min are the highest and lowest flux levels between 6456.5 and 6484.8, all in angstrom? 2.27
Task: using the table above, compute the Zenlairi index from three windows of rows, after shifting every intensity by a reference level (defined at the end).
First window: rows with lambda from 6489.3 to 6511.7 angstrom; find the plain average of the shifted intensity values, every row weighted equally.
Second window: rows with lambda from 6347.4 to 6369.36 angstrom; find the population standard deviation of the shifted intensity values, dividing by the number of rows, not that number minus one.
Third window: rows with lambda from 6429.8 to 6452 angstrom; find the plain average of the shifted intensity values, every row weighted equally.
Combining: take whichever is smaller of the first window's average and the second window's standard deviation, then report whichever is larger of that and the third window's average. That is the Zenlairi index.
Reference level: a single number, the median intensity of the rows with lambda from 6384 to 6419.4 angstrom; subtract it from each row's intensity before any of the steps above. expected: 0.22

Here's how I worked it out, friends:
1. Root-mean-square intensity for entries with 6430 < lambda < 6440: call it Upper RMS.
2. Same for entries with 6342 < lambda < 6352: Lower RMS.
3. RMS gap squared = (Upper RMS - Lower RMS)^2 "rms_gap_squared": 4.9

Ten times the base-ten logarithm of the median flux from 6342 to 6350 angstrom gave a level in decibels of 13.1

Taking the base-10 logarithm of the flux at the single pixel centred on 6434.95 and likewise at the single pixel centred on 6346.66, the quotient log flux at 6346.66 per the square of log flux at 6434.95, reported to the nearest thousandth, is 0.805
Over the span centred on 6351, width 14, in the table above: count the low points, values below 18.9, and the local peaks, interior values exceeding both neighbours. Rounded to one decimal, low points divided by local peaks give 3.0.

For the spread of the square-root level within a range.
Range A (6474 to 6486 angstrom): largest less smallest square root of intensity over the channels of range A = 0.18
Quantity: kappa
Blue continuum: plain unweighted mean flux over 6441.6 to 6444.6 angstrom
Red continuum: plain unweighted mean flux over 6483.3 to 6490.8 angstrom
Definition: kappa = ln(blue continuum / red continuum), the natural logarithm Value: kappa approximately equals 0.16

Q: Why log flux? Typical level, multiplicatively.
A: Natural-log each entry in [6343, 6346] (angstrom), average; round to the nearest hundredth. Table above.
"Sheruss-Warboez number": 3.06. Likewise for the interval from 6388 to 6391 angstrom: 2.93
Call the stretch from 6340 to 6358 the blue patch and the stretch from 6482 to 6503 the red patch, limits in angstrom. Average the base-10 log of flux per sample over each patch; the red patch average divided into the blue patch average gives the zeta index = 1.035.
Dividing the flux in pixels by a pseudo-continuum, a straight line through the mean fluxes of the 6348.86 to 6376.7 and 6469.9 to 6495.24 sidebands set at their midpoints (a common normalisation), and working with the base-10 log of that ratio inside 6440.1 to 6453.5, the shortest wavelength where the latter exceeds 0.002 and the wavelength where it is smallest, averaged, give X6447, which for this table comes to 6446.1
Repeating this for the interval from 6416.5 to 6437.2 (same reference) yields 6424.6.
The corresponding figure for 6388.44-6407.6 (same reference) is 6395.8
